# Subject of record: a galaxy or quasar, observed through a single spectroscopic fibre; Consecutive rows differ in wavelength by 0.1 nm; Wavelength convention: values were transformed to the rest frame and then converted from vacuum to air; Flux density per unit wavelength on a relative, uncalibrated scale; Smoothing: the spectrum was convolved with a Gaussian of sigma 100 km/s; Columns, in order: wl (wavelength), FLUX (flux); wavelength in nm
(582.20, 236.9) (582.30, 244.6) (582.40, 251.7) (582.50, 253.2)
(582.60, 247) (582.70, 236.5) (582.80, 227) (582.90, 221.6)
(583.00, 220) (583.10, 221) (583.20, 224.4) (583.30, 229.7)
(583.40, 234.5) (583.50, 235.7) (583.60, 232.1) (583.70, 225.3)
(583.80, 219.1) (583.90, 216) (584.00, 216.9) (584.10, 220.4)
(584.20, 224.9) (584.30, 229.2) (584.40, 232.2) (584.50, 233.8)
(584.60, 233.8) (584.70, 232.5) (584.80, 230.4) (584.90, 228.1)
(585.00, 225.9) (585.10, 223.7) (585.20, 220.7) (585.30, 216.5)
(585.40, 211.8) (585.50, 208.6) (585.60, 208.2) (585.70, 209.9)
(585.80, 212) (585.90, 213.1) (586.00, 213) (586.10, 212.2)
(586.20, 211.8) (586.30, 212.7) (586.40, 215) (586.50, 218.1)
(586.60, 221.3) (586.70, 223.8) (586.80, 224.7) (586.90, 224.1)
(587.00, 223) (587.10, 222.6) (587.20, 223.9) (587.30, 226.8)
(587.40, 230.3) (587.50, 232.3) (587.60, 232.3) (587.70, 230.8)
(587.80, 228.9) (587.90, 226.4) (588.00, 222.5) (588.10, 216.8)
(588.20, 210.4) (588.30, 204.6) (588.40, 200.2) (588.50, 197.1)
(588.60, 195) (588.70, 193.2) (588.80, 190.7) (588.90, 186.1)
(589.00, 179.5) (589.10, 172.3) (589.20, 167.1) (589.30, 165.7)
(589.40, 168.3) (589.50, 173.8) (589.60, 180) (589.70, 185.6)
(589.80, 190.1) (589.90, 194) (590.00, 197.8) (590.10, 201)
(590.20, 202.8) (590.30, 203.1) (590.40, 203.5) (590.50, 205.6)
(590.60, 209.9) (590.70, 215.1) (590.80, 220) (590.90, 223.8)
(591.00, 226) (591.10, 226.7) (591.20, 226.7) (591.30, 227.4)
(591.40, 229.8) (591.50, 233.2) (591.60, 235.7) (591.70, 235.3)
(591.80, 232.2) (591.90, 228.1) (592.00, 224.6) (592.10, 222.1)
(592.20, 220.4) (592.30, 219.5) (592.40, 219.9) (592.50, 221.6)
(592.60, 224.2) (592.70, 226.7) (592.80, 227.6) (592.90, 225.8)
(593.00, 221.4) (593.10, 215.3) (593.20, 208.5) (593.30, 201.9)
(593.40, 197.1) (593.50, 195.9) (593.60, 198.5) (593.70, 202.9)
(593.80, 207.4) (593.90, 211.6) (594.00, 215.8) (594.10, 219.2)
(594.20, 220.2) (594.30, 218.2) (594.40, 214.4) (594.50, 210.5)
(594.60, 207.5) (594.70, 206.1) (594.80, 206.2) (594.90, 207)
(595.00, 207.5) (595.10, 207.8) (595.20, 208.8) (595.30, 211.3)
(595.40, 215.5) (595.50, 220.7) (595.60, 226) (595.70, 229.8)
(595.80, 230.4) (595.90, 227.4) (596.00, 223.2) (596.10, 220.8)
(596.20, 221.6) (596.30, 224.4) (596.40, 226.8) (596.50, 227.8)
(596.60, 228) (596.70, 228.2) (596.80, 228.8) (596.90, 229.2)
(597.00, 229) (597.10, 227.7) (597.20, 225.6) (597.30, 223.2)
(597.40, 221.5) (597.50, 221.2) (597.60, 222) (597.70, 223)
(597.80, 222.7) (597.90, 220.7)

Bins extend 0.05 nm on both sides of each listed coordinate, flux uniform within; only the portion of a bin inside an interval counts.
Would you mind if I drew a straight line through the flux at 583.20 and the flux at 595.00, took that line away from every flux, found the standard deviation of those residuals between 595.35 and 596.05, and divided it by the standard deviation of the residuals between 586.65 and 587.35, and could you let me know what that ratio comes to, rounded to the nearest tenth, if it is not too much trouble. 3.7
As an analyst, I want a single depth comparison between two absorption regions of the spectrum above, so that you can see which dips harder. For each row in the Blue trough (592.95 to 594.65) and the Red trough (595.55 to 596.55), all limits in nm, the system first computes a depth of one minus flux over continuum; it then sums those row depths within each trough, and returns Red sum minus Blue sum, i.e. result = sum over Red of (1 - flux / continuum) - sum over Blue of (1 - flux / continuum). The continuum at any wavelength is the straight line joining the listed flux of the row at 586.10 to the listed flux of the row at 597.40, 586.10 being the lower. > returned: -0.9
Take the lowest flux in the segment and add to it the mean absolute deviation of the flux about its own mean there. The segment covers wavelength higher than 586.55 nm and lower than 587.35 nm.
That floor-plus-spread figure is 222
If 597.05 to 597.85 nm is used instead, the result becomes 223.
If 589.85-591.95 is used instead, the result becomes 206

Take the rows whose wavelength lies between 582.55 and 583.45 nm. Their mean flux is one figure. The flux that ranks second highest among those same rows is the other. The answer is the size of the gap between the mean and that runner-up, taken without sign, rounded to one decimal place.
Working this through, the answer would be 7.4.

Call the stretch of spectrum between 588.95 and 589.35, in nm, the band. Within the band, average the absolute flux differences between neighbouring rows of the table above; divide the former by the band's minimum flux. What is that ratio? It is 0.028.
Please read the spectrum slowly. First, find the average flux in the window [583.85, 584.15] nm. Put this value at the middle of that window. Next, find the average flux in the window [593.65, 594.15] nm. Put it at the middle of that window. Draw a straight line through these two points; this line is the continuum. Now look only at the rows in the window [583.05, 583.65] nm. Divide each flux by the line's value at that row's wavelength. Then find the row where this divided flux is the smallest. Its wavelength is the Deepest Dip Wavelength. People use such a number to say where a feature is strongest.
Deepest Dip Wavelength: 583.10 nm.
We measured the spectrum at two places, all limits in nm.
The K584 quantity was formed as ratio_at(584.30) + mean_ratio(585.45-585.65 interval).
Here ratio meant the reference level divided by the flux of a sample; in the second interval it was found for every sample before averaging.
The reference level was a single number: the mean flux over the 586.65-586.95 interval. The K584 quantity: 2.05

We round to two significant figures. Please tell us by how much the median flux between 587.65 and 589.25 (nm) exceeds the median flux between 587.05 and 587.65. -30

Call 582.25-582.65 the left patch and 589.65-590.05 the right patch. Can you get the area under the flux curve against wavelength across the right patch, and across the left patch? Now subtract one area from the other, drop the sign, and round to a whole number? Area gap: 23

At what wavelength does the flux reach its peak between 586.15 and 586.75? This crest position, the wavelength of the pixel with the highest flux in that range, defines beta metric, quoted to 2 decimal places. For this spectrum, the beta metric 586.70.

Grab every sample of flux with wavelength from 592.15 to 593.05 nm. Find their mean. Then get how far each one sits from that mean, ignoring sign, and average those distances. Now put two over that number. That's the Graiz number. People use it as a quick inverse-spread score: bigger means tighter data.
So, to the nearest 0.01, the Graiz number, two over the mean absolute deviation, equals 0.73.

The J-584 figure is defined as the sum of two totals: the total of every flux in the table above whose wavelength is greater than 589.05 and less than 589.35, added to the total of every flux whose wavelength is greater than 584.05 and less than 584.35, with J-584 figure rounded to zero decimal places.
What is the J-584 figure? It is 1180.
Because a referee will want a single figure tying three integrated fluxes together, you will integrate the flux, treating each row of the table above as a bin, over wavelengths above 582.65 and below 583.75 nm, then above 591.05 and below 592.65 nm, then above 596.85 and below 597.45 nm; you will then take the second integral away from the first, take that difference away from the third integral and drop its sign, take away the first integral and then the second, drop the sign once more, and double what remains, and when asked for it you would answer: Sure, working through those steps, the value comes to 732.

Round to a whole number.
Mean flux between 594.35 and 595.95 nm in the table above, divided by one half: 430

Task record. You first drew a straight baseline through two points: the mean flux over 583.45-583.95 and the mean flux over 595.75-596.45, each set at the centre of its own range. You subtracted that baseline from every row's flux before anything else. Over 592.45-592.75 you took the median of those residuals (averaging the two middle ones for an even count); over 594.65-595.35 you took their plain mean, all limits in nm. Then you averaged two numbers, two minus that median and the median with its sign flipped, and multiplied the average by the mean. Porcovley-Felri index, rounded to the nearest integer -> -33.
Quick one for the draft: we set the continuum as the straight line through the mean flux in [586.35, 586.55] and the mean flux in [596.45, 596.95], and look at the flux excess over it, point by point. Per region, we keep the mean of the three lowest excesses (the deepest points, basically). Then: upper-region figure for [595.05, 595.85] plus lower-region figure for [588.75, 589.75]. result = -70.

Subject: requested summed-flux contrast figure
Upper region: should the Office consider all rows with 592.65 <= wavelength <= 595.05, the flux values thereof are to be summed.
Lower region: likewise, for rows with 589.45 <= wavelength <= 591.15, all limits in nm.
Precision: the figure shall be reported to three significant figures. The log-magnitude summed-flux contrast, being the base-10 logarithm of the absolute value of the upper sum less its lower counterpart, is 3.21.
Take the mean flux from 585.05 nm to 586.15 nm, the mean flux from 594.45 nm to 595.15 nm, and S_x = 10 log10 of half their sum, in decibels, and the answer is 23.2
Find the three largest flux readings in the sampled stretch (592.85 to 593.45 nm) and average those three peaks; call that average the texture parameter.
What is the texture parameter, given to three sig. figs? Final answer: 221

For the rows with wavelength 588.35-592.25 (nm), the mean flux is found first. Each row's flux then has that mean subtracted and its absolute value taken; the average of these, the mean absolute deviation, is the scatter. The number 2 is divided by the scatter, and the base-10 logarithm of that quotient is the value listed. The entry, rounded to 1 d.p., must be -1.0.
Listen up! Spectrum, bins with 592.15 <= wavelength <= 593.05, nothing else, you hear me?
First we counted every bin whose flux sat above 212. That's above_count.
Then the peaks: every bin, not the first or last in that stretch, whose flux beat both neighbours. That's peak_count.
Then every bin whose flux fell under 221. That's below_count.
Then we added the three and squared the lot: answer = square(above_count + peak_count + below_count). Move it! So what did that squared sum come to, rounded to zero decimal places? 169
